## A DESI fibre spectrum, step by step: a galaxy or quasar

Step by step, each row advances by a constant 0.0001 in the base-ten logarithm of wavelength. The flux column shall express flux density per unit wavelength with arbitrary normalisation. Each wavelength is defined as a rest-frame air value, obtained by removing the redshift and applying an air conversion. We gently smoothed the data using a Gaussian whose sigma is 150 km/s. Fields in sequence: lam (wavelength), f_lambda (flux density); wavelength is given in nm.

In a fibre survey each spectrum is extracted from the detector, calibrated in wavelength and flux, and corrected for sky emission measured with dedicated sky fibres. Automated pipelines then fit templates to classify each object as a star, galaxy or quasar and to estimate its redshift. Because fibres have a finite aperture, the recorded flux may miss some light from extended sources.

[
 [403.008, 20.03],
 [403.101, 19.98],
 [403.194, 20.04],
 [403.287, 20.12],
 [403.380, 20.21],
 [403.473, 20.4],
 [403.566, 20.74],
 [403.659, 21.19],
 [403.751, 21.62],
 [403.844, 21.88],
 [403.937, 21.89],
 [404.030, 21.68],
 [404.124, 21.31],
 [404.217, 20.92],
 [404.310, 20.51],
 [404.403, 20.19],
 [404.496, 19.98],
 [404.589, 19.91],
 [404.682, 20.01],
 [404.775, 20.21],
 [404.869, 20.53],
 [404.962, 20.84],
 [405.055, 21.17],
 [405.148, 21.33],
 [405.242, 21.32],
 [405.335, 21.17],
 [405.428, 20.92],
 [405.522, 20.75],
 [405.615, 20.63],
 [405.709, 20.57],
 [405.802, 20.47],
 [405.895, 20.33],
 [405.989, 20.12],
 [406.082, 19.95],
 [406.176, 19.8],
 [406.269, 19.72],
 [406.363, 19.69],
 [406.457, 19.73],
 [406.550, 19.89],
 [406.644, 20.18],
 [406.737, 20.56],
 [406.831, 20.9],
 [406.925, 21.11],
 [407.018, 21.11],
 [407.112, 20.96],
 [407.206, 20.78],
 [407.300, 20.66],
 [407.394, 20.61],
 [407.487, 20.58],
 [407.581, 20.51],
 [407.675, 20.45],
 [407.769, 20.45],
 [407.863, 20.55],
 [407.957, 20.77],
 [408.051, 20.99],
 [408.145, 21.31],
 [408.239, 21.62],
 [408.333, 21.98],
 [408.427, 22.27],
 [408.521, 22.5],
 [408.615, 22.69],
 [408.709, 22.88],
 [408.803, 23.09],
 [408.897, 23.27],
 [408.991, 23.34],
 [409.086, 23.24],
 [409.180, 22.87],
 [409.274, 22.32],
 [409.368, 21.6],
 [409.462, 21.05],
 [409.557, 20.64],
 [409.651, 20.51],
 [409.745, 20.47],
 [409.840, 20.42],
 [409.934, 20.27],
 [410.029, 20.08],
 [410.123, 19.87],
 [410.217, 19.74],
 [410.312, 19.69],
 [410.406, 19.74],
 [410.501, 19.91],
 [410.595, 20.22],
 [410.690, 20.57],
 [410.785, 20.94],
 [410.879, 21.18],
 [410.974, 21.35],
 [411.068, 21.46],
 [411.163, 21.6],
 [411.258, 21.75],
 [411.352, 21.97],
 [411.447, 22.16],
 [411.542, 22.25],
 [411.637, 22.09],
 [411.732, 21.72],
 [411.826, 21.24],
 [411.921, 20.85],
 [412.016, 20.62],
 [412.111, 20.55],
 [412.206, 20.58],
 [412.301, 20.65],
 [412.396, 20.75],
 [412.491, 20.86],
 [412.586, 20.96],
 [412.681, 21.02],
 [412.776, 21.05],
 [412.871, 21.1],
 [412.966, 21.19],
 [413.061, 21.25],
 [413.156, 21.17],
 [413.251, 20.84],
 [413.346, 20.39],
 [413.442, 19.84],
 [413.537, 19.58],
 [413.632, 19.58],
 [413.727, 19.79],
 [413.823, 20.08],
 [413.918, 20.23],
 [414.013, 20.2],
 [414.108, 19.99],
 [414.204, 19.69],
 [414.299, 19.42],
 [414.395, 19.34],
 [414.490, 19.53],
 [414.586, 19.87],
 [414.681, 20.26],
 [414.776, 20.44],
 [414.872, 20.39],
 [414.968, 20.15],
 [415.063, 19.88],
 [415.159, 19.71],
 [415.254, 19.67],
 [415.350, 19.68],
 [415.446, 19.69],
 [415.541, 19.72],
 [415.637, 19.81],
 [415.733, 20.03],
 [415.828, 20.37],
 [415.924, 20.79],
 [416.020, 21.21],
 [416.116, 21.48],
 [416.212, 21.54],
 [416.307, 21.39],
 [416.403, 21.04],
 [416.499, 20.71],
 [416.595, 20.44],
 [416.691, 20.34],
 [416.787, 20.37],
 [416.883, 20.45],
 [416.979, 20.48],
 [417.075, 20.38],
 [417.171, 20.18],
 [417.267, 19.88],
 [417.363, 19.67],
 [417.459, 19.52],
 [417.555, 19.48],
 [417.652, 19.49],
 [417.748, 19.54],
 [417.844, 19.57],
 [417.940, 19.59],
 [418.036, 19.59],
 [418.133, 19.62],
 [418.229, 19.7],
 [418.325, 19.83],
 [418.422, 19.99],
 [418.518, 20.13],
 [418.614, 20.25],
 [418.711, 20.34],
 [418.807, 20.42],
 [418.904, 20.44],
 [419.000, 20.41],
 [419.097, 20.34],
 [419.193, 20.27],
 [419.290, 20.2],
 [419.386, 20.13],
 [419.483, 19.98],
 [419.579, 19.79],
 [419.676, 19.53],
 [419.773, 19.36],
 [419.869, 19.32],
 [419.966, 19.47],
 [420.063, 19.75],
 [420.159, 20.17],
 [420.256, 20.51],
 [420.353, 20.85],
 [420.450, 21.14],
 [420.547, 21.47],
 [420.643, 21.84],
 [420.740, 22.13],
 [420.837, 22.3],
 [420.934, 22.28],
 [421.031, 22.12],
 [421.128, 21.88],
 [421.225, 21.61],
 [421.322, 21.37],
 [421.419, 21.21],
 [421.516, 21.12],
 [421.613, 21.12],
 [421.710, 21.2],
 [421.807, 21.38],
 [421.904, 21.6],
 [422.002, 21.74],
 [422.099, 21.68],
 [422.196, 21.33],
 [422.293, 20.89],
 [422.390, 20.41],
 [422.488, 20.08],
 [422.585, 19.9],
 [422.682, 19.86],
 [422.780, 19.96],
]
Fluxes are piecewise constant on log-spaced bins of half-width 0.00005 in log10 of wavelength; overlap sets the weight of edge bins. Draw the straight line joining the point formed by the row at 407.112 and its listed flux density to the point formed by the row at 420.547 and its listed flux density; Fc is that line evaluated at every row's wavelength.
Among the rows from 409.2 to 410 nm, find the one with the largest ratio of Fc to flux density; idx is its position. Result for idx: 409.934 nm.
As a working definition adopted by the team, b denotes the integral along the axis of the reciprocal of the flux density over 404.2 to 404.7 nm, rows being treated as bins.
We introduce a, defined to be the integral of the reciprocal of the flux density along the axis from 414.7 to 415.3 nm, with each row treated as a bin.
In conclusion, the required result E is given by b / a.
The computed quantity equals 0.83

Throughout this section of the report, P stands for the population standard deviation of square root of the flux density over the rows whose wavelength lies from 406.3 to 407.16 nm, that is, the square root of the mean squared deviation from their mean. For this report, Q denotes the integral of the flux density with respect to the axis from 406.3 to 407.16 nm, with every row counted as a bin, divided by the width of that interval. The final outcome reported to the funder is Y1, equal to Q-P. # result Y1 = 20.4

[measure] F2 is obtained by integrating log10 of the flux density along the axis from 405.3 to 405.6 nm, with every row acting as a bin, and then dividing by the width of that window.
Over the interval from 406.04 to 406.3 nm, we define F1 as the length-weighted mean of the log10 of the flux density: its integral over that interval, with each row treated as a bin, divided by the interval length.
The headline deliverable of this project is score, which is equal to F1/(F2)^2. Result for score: 0.744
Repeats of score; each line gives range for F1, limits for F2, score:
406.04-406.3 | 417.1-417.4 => 0.767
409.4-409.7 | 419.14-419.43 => 0.770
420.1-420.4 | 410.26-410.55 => 0.781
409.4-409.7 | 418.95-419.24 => 0.768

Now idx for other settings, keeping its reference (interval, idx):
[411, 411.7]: 411.068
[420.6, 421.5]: 421.419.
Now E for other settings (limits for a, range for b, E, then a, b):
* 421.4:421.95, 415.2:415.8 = 1.17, 0.0259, 0.0304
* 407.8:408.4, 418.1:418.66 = 0.99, 0.0283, 0.0281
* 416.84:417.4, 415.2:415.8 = 1.09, 0.0278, 0.0304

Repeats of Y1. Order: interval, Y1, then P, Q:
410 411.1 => 20.3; 0.0711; 20.4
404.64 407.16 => 20.5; 0.0577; 20.5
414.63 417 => 20.3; 0.0628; 20.4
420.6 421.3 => 22.0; 0.0251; 22.0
